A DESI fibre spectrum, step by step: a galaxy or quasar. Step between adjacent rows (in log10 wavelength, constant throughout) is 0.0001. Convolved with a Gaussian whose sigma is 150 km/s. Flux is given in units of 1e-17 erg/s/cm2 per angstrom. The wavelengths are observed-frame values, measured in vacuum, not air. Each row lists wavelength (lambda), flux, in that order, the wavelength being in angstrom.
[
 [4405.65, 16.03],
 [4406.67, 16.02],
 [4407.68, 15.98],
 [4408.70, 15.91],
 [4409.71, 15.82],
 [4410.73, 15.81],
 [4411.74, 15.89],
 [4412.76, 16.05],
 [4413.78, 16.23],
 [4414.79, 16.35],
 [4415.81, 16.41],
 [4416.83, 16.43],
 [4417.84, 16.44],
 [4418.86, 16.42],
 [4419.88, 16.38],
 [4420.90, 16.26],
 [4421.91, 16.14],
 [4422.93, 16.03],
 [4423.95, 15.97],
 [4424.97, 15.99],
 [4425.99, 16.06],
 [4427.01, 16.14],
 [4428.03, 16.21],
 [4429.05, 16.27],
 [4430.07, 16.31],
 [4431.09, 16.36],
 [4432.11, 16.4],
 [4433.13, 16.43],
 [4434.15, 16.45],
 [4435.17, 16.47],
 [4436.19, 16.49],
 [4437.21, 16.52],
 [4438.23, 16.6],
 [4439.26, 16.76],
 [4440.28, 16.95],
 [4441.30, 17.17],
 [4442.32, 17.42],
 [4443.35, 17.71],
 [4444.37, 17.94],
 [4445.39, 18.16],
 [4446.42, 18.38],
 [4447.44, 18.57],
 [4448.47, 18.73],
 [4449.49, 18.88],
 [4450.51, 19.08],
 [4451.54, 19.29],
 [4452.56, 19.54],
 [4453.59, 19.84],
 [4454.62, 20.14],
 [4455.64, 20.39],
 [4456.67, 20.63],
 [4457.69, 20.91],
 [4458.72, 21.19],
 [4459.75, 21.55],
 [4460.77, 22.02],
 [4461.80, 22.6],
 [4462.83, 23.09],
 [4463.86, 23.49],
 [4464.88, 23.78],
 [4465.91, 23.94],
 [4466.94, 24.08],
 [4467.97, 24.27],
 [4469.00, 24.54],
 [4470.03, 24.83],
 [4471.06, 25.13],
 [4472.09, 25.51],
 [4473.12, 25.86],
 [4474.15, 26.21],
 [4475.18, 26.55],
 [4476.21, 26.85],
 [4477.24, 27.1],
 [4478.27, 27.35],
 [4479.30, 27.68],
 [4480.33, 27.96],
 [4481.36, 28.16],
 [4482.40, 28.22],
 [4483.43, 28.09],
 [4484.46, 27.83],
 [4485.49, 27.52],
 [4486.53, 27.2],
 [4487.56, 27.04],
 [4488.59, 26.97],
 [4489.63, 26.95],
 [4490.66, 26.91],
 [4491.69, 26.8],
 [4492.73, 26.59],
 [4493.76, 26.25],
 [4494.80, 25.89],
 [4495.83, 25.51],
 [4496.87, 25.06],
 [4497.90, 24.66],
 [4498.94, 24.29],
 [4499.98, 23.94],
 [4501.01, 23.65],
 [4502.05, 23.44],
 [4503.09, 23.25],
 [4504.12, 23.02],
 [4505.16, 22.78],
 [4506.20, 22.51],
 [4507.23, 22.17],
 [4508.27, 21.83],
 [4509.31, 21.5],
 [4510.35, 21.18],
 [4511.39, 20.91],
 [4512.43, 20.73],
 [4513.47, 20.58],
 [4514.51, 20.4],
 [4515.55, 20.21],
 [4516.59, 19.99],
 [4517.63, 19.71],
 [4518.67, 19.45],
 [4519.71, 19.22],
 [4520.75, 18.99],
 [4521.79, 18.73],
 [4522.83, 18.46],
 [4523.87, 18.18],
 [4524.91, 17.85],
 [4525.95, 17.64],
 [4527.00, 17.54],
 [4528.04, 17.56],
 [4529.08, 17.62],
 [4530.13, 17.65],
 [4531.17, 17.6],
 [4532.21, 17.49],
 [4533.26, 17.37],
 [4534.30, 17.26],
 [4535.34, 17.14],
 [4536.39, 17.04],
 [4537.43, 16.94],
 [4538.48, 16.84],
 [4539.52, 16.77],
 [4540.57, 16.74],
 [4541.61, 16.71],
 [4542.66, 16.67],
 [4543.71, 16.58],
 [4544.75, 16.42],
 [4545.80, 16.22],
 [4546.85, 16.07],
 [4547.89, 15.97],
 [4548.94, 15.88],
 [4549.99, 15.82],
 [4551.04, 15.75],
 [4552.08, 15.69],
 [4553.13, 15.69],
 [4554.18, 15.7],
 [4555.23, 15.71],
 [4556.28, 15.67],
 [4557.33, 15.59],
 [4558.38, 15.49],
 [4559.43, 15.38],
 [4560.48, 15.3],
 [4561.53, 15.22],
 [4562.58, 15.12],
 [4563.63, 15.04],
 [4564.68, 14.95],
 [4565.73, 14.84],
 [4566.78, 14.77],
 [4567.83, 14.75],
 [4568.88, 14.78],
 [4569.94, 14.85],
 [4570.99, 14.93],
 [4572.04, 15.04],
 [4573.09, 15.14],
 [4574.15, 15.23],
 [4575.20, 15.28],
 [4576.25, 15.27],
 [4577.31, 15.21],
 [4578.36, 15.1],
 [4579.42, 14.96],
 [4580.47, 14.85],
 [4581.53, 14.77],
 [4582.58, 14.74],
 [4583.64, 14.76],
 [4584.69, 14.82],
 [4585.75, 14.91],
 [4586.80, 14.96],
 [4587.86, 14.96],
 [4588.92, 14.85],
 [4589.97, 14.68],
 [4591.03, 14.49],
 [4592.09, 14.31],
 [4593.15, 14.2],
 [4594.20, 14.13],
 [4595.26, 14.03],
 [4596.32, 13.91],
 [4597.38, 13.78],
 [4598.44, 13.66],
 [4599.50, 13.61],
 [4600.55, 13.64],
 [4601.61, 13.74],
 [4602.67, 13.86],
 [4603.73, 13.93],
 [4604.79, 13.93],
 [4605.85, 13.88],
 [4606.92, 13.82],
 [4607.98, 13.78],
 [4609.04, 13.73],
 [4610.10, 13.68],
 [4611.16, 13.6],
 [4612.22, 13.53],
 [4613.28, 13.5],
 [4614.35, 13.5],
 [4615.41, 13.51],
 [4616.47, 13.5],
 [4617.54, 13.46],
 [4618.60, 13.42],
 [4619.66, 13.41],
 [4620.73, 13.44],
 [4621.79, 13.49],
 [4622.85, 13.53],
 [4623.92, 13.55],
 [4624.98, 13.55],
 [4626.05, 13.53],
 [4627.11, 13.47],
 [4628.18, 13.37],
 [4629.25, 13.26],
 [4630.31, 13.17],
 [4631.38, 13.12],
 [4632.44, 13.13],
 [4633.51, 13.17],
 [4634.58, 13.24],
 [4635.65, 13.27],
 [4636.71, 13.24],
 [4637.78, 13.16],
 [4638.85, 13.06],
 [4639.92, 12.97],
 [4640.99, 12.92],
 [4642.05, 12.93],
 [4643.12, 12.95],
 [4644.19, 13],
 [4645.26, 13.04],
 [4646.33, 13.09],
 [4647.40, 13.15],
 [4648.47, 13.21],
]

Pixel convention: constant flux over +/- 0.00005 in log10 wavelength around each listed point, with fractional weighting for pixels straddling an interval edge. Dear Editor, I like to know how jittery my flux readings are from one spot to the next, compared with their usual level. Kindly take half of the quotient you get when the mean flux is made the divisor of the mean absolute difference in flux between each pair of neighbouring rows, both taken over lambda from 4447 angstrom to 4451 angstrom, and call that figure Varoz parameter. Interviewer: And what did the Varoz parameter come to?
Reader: 0.0045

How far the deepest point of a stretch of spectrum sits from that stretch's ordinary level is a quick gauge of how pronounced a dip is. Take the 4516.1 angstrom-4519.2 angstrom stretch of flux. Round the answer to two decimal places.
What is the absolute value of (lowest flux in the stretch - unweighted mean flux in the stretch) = 0.27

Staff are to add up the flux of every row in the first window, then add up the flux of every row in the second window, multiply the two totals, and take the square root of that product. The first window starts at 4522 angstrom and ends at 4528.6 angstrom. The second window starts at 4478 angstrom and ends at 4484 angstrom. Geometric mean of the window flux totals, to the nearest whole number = 134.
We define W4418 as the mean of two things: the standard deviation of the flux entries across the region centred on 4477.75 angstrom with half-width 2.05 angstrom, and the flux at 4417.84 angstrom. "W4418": 8.4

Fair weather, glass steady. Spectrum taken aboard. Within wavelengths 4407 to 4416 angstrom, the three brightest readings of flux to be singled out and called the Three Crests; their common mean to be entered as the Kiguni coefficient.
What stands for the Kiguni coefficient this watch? 16.3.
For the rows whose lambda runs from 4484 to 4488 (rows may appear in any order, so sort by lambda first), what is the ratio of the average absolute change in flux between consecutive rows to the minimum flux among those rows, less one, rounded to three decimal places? -0.990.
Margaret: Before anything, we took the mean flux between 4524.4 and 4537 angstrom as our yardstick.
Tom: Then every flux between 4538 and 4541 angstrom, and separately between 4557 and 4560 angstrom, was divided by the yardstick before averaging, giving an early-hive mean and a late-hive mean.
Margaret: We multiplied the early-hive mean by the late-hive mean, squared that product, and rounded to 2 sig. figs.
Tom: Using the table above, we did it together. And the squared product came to 0.72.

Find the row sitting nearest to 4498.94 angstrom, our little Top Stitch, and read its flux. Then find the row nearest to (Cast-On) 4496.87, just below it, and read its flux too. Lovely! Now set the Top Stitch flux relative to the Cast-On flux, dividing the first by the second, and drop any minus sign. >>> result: 0.97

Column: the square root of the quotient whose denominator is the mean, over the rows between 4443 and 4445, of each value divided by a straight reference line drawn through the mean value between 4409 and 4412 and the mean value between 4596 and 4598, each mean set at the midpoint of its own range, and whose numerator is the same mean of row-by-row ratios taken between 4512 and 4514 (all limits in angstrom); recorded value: 1.10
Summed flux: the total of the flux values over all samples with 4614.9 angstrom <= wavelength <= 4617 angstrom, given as 27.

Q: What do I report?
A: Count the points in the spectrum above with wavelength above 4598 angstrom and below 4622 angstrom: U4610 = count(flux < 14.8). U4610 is 23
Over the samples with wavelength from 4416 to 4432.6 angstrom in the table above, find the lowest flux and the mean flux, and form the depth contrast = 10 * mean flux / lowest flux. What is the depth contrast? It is 10.2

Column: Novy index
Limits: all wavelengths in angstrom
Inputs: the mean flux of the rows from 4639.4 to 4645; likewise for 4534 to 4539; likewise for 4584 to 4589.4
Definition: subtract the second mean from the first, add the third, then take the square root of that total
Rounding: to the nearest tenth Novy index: 3.3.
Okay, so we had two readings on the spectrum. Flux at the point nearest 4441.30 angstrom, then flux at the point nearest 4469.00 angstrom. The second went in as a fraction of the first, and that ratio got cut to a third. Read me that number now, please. 0.476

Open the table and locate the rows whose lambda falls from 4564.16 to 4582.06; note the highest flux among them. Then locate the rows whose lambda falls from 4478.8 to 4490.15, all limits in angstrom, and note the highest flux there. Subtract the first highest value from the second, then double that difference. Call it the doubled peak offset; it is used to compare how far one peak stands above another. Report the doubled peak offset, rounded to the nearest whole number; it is 26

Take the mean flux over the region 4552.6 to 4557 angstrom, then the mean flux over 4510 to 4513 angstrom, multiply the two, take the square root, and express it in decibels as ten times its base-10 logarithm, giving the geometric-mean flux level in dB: 12.6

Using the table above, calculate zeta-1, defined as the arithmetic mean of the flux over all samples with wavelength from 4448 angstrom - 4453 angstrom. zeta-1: 19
